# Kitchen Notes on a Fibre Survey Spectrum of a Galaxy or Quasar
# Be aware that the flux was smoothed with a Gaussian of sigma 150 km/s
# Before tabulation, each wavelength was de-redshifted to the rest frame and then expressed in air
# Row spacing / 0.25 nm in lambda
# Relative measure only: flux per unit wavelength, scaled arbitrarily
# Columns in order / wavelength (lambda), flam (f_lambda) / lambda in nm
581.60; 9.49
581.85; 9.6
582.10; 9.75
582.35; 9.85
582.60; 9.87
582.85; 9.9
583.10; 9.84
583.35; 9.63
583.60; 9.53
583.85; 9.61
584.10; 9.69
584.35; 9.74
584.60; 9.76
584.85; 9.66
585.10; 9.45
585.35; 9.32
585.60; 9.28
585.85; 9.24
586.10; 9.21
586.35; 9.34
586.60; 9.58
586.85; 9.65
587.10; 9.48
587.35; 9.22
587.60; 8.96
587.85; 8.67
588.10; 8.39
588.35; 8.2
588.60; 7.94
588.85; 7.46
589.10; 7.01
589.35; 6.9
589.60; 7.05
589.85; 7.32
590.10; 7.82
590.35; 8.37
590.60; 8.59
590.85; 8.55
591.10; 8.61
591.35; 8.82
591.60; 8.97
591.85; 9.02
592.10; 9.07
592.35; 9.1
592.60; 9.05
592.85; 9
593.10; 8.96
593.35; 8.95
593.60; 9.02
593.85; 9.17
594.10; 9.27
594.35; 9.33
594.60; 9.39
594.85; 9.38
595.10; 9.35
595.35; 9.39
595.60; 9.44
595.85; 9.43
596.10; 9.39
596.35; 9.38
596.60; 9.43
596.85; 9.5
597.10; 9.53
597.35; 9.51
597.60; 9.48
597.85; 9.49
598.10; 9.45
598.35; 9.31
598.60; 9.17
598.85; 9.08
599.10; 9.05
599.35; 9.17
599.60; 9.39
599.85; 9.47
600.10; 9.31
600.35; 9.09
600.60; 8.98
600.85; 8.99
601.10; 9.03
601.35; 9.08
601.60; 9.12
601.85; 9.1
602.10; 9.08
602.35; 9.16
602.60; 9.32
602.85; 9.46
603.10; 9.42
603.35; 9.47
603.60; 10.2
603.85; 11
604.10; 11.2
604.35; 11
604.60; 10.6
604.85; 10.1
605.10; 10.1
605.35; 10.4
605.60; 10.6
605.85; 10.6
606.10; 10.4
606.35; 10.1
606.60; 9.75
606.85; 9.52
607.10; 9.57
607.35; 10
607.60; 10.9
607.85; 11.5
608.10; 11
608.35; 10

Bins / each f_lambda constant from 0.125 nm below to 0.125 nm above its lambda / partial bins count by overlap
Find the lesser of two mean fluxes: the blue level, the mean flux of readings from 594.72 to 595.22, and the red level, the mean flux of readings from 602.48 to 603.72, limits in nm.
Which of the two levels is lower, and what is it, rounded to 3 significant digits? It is 9.37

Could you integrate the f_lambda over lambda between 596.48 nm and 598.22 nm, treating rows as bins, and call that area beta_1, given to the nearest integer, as 17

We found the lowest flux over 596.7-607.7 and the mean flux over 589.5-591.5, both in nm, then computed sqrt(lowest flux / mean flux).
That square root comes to 1.05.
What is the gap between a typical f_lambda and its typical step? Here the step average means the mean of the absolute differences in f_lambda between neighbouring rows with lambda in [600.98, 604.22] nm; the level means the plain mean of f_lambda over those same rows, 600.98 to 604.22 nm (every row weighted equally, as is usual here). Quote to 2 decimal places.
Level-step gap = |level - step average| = 9.39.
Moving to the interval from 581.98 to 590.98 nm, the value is 8.76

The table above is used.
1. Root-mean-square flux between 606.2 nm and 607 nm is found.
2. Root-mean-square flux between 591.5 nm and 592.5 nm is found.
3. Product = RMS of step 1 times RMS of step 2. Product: 89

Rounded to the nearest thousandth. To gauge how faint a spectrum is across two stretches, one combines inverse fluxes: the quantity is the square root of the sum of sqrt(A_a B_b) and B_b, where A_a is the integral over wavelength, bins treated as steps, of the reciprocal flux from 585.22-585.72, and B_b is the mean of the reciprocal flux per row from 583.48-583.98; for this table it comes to 0.424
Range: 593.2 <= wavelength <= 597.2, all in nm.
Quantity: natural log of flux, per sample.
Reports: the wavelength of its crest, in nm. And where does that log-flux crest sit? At 597.10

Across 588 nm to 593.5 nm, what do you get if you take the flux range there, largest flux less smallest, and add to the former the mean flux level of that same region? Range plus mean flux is 10.5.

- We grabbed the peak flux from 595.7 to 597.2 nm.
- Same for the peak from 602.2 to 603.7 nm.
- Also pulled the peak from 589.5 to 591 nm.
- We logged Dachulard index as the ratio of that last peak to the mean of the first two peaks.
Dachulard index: 0.87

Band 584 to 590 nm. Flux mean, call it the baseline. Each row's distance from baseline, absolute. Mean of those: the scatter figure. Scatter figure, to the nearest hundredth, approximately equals 0.83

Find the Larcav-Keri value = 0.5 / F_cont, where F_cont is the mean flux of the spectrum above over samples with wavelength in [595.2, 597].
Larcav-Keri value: 0.0531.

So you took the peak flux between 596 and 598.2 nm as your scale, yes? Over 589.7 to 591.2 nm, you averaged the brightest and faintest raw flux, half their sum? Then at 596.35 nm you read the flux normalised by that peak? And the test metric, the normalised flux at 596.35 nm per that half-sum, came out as 0.124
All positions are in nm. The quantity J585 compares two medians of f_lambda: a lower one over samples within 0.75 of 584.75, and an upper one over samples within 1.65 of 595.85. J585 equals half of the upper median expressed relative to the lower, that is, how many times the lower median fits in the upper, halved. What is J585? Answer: 0.485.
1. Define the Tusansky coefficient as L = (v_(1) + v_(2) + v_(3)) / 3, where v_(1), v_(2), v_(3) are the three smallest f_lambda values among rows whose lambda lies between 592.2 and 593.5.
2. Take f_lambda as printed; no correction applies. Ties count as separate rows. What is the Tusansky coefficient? 9.0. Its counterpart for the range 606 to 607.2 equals 9.6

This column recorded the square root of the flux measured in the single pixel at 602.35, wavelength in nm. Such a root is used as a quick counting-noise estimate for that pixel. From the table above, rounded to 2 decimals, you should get 3.03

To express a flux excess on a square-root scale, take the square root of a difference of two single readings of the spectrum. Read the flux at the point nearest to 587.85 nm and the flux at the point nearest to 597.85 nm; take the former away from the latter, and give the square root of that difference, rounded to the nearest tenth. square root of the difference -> 0.9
